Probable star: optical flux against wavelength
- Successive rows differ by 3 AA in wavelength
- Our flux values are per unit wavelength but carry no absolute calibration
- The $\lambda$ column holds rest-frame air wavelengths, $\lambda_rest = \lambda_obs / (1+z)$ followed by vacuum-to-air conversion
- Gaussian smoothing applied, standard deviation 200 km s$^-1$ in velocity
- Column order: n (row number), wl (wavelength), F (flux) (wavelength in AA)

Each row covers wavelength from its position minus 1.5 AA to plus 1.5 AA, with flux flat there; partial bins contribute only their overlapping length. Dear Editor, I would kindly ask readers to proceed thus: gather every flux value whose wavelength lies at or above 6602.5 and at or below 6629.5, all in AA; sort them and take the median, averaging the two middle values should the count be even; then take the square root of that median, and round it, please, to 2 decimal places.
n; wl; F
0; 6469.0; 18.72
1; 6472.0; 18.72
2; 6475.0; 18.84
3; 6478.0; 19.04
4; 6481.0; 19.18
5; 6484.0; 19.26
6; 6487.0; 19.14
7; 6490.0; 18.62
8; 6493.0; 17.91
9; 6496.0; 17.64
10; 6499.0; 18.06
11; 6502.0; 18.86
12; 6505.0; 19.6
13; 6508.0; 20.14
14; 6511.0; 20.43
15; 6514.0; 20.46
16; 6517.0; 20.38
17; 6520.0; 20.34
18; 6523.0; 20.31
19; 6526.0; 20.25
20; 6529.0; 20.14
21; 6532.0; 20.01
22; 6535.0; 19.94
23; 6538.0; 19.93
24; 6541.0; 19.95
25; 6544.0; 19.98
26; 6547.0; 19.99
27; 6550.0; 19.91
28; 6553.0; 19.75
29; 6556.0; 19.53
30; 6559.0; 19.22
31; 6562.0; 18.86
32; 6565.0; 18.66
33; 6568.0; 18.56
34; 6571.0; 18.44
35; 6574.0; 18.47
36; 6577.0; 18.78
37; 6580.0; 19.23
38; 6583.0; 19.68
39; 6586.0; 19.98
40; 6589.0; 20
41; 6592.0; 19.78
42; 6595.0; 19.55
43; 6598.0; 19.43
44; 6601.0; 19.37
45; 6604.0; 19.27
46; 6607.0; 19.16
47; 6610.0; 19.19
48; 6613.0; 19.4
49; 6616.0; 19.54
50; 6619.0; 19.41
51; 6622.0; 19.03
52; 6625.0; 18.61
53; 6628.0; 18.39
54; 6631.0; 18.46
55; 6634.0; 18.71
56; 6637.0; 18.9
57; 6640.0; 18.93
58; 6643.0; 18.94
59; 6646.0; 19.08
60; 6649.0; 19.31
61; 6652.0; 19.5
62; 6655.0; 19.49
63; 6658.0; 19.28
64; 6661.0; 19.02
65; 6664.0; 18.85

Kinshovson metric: 4.38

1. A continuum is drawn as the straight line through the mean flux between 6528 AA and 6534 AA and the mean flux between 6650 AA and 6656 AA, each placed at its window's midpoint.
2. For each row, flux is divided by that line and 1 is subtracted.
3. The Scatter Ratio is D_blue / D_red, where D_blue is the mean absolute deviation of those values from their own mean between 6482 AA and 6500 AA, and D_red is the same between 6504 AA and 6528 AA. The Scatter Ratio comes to 3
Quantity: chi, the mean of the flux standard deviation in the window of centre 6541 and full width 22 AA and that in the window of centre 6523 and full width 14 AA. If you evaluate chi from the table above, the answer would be 0.06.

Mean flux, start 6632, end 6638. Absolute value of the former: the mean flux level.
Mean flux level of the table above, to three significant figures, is 18.8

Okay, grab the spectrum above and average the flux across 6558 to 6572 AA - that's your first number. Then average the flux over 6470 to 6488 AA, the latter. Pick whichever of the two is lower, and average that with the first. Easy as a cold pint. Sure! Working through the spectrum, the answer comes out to 18.7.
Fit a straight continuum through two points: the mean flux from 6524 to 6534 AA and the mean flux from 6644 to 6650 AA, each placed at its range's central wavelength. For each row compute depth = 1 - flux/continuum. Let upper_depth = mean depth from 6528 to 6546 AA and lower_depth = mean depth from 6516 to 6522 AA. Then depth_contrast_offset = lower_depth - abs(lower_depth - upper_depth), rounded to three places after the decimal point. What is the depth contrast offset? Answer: -0.018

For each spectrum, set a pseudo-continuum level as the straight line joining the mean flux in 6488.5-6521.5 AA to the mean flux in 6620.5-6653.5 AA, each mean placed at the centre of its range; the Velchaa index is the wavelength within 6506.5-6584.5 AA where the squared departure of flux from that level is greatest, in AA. 6514.0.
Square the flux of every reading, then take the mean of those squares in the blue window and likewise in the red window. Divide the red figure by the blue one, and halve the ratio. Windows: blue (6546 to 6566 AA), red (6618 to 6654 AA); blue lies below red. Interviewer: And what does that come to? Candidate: 0.48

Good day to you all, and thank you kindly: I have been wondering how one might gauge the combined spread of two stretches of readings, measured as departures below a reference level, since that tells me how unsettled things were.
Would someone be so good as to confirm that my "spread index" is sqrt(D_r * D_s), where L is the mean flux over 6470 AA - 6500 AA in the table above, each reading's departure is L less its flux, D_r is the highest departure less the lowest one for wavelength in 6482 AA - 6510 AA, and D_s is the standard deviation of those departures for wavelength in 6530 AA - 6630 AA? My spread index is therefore 1.1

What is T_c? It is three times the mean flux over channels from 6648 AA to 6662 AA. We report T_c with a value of 58.0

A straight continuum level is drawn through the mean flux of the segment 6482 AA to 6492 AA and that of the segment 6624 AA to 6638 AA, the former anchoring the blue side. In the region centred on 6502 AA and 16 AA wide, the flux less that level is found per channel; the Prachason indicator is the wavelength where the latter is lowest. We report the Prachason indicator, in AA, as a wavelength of 6496.0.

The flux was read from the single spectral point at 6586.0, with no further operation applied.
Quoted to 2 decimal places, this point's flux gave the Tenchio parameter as 19.98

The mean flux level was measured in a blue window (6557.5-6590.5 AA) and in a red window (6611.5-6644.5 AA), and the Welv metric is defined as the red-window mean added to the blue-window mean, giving 38.0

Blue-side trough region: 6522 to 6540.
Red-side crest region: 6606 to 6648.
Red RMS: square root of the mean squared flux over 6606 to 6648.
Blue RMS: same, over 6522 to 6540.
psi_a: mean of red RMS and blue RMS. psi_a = 19.5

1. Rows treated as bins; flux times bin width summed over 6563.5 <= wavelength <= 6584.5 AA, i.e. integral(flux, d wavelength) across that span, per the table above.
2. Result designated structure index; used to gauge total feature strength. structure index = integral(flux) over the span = 395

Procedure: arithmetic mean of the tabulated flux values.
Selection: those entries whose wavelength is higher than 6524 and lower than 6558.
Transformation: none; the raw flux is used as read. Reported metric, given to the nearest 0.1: 19.9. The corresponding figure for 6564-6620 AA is 19.3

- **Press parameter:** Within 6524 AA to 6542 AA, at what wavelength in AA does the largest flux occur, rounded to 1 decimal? 6526.0 AA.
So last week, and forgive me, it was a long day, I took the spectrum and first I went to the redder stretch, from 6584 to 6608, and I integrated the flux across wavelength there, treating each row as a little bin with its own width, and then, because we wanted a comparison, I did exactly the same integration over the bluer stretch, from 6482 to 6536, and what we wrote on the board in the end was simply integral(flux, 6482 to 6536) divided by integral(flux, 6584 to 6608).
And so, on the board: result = 2.2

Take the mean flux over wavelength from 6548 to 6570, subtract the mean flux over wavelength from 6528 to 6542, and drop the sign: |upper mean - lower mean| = 0.78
